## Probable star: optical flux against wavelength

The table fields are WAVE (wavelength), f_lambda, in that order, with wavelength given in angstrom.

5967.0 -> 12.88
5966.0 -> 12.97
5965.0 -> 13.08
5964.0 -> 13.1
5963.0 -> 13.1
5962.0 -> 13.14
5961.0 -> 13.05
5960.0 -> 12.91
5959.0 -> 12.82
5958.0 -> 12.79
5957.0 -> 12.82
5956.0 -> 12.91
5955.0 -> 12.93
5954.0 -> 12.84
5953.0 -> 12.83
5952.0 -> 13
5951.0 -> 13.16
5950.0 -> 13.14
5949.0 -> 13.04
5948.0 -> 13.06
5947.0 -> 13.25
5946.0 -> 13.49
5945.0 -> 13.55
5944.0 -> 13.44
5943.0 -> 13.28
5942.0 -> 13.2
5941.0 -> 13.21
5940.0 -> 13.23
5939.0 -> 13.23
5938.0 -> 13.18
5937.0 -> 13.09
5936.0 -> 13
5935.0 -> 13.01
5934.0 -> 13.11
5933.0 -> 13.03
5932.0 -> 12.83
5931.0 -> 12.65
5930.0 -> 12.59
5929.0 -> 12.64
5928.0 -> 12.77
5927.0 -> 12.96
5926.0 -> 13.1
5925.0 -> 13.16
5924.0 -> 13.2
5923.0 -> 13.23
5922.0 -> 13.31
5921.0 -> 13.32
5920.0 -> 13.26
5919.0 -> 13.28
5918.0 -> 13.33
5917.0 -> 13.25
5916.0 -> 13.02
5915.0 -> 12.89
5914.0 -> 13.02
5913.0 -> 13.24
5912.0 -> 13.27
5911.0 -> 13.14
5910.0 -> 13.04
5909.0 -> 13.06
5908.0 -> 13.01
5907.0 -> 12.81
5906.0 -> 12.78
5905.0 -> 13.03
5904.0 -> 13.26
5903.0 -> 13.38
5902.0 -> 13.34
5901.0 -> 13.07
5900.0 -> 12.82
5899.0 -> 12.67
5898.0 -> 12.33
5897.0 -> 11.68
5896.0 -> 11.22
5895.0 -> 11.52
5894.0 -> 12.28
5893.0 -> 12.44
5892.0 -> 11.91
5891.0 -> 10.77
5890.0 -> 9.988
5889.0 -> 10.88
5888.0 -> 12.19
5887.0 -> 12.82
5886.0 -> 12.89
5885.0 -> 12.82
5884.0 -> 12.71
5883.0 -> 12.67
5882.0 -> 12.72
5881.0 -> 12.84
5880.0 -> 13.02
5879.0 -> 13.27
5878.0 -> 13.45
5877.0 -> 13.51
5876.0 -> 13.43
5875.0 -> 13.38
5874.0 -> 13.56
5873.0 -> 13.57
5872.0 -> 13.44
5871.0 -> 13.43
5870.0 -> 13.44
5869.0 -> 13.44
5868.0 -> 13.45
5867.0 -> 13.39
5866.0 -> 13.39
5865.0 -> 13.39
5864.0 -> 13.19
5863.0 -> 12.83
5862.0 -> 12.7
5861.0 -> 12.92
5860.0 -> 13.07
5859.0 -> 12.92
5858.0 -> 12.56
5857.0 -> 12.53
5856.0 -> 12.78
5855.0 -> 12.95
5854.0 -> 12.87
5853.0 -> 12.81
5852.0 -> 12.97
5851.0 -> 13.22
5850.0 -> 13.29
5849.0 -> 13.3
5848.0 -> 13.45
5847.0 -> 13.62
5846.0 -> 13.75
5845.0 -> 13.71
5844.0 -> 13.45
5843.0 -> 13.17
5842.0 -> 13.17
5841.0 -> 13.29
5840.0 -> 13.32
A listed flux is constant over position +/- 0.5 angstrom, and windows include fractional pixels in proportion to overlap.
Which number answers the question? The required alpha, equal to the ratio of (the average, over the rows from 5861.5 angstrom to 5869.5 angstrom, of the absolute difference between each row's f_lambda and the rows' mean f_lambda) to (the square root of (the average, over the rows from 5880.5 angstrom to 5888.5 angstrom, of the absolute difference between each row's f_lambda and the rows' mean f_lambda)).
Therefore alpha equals 0.64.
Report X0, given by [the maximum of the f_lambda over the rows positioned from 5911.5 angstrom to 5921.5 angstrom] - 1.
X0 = 12.3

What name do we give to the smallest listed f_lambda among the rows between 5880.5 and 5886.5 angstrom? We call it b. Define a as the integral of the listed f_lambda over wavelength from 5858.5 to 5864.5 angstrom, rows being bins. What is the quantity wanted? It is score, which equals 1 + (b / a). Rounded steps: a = 77.6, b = 12.67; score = 1.16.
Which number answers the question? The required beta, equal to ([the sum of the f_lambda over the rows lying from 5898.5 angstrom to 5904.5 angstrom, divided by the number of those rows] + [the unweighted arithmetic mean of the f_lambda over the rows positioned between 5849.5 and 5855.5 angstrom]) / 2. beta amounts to 13.1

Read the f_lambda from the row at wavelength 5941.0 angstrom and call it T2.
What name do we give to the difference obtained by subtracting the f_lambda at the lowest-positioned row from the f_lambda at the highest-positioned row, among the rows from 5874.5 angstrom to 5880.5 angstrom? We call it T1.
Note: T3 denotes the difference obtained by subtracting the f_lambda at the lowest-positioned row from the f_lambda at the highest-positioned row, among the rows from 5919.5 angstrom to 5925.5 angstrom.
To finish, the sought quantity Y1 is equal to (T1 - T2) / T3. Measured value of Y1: 136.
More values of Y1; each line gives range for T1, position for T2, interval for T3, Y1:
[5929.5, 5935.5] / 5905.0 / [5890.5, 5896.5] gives -28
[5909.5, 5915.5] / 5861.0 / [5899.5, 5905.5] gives -62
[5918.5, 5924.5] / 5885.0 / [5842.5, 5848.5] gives -46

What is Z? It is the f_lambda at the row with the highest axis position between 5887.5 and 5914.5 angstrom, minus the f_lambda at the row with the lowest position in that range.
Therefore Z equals 0.83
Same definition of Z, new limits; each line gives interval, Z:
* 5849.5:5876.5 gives 0.14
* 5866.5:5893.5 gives -0.95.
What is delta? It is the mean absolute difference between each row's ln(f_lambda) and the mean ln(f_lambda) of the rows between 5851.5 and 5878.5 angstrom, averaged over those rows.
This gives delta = 0.023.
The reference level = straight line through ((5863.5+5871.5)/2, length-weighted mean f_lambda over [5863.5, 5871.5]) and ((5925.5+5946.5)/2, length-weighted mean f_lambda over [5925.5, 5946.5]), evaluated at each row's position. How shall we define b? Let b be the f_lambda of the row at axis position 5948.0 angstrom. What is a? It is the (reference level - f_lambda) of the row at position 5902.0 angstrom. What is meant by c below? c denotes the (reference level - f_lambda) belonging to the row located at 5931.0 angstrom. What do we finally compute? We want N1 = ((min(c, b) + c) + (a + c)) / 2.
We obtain 0.6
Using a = -0.11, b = 13.06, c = 0.4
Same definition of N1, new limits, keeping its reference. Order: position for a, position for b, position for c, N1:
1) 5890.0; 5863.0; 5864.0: 2.0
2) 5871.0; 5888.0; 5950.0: -0.2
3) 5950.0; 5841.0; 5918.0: -0.3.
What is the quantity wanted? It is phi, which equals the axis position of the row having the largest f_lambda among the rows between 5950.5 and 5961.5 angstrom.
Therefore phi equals 5951.0 angstrom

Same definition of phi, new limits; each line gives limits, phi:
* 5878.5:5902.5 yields 5902.0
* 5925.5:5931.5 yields 5926.0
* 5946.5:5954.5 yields 5947.0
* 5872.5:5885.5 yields 5873.0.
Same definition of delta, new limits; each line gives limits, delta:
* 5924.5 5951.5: 0.014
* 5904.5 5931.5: 0.014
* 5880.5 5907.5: 0.055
